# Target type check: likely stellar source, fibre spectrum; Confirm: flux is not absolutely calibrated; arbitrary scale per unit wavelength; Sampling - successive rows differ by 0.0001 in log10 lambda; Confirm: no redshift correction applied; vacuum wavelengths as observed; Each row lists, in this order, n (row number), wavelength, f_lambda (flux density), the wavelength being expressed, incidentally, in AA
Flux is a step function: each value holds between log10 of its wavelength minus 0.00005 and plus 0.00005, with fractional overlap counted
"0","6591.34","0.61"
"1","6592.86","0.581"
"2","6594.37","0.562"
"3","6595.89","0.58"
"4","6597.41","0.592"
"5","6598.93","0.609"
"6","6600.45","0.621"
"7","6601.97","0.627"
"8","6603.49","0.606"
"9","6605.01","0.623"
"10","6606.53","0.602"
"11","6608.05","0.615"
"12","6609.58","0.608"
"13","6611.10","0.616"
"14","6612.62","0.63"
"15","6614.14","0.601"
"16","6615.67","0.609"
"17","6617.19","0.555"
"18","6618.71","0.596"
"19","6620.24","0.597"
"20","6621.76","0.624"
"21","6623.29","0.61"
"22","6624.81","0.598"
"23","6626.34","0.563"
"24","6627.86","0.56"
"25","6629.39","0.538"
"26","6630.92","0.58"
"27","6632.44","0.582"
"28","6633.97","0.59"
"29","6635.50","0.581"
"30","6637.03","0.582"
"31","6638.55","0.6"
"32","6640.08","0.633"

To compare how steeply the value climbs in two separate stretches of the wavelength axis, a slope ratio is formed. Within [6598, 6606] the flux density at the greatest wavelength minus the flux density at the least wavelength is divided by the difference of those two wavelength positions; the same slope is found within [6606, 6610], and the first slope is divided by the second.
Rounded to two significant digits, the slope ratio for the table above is 1.2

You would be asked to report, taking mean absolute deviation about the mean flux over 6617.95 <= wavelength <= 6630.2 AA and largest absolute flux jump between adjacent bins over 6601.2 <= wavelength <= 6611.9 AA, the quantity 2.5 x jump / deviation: 2.2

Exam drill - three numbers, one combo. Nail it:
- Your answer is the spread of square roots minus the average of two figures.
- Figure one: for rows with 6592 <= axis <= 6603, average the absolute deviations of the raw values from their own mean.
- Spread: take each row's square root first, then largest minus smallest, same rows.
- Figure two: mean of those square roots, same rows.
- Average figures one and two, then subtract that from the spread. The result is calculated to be -0.354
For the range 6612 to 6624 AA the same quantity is -0.347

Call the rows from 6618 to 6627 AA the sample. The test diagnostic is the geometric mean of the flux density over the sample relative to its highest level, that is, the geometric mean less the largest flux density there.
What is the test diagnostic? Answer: -0.026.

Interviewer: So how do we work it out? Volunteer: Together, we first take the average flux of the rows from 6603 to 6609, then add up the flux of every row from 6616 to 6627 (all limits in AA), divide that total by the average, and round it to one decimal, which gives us 6.8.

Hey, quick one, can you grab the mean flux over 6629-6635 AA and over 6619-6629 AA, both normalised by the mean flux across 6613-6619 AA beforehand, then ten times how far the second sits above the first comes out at 0.3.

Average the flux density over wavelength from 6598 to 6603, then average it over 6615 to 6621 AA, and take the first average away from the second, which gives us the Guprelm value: -0.03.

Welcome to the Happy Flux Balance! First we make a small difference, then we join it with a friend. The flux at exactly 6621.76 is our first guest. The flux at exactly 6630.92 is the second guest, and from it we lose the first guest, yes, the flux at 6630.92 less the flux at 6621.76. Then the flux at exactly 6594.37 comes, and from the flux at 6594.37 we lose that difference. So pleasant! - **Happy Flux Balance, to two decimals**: 0.61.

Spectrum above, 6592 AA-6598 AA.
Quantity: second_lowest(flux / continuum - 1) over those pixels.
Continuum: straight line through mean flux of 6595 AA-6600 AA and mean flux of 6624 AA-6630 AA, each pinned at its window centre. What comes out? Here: -0.029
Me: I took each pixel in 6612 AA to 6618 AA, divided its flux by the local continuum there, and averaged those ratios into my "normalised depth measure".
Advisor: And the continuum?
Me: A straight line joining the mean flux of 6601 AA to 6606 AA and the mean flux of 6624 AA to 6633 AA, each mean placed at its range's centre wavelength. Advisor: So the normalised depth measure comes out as 1.00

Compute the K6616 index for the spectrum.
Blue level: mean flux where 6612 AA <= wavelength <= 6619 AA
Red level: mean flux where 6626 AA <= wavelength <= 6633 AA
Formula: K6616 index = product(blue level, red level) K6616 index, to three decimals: 0.338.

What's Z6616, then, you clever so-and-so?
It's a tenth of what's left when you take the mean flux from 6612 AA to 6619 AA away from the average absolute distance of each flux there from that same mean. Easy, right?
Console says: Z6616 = -0.0580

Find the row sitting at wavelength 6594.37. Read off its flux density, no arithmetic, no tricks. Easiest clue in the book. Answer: 0.562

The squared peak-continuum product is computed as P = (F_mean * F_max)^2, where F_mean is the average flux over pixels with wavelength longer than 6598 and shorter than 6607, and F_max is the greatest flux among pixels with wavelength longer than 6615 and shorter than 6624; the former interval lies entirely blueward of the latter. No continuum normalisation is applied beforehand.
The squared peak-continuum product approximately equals 0.147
